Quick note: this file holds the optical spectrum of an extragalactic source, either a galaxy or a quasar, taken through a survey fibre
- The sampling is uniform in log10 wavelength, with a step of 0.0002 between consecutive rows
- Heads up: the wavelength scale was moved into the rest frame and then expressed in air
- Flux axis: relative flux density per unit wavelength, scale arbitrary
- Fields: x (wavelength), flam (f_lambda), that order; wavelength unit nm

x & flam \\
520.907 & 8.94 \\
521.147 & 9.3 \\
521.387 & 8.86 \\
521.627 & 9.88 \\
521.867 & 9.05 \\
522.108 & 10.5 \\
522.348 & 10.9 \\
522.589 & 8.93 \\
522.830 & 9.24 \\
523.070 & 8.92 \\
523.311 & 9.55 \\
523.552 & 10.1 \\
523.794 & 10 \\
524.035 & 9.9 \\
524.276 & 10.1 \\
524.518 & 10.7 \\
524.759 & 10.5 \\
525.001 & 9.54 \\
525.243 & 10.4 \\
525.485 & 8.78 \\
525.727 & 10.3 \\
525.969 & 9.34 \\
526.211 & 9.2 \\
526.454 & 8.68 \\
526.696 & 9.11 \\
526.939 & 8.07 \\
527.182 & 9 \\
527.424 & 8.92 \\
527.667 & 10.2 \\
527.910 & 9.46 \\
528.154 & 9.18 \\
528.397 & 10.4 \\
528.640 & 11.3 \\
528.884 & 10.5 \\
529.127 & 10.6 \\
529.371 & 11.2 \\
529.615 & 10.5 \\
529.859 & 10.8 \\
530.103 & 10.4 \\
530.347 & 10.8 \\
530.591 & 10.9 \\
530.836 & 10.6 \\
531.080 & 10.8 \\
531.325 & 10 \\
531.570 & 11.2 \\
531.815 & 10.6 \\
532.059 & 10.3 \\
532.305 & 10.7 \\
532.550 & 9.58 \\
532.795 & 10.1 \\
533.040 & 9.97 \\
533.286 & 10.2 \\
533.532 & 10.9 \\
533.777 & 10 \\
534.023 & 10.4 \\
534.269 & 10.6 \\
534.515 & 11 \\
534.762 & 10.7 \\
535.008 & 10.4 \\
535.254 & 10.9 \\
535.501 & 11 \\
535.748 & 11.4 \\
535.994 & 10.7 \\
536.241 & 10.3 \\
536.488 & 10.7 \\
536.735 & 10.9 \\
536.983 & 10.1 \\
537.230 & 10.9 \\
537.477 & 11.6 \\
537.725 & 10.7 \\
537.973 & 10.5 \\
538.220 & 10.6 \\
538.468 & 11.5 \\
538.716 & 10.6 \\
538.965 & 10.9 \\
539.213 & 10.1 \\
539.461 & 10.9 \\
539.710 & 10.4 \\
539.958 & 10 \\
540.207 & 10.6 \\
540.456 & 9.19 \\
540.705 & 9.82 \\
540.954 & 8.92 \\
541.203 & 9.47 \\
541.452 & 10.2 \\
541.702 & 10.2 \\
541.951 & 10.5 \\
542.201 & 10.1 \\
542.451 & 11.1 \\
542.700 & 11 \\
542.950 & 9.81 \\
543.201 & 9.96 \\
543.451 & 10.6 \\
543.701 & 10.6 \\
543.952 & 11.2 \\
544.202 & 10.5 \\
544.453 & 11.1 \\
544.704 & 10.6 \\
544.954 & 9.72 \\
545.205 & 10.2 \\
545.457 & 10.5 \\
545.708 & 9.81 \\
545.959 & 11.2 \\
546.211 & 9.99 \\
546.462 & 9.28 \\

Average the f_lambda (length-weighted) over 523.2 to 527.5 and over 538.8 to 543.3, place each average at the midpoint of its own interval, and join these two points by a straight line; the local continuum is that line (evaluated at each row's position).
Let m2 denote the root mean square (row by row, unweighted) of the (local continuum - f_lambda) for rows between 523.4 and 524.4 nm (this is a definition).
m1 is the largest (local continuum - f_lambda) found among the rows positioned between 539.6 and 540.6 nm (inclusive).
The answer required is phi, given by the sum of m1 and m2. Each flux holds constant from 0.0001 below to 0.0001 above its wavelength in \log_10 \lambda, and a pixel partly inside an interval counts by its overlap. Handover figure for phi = 1.48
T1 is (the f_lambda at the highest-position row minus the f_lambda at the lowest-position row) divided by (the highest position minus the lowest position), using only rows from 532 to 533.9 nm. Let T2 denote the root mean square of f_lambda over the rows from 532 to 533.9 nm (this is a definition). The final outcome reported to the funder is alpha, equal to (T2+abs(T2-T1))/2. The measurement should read 10.3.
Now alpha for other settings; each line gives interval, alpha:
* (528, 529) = 9.5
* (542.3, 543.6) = 10.8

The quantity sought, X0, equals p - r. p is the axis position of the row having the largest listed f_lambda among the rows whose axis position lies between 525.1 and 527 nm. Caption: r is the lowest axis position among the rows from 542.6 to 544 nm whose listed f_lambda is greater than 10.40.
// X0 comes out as -17.46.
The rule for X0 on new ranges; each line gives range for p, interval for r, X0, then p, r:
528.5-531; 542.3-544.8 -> -13.81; 528.640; 542.451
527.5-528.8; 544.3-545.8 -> -15.81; 528.640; 544.453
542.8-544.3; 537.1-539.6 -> 6.72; 543.952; 537.230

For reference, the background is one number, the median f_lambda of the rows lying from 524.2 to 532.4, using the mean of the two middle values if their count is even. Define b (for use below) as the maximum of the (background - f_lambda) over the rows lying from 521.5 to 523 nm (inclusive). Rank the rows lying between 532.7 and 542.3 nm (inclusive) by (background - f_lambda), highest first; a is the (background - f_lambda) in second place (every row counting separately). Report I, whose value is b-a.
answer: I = 0.3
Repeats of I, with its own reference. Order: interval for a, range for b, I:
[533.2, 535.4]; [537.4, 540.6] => 1.0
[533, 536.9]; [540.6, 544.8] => 1.1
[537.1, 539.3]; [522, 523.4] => 1.6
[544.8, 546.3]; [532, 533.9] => 0.2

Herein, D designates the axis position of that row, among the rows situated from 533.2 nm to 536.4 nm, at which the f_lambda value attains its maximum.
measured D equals 535.748 nm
